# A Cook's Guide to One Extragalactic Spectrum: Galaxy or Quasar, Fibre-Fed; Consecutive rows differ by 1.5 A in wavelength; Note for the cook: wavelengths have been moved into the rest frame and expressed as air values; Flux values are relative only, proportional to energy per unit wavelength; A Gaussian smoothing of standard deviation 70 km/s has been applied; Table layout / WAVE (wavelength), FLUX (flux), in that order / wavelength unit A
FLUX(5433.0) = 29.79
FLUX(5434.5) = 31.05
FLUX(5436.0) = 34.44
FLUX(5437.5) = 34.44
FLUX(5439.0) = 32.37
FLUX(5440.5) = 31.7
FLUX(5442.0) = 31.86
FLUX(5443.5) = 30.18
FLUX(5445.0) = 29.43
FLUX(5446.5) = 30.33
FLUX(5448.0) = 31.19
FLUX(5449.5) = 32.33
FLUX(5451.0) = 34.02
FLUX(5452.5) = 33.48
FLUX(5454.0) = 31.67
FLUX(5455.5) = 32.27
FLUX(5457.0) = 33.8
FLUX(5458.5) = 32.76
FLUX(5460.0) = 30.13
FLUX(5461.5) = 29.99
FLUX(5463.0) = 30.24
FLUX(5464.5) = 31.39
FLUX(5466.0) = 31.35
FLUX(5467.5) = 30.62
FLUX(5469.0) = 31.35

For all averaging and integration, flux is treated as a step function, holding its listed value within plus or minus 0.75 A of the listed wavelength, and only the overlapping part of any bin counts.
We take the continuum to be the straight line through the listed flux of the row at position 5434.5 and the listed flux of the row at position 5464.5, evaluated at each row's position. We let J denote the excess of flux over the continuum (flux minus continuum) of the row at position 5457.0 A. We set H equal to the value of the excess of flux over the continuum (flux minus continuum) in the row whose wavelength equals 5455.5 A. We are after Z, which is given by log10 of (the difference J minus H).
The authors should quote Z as 0.2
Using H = 1.0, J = 2.5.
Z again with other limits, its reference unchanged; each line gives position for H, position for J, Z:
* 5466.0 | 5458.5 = 0.2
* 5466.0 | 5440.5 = -0.2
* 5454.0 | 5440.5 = -0.7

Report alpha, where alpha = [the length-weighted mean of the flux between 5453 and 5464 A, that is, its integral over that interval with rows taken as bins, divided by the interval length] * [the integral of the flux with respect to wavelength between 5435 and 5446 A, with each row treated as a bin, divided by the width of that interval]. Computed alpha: 1011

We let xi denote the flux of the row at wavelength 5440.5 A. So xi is 31.7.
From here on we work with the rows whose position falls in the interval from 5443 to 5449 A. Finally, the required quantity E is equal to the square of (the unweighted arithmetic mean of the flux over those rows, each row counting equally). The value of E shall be 917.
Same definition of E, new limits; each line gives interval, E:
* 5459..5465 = 926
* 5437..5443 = 1062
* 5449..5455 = 1081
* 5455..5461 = 1039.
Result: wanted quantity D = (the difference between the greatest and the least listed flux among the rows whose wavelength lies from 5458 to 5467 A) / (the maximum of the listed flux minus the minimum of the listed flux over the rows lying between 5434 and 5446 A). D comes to 0.6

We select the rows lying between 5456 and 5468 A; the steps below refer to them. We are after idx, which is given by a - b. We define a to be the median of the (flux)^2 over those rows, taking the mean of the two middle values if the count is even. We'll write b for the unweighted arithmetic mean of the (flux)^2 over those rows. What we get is -20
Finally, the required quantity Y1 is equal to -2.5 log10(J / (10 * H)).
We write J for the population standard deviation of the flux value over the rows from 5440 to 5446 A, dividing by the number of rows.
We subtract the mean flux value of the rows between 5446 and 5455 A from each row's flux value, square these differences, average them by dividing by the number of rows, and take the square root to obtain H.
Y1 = 2.7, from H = 1.28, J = 1.02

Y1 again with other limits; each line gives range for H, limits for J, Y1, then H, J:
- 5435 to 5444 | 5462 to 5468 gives 3.7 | 1.53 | 0.49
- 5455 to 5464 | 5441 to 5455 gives 2.5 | 1.48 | 1.43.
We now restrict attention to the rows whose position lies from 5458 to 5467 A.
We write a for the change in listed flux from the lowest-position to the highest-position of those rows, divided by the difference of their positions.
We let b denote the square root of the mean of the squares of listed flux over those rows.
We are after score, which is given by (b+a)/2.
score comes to 15.4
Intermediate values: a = -0.2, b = 31.0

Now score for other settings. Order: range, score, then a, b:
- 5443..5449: 15.3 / 0.2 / 30.3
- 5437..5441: 16.0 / -0.9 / 32.9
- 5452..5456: 16.0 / -0.4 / 32.5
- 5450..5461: 16.1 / -0.4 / 32.6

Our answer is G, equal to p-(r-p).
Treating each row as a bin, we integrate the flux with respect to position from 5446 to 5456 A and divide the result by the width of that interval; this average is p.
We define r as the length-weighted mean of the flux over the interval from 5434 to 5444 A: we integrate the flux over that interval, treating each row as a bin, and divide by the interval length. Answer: 32.1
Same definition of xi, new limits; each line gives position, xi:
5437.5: 34.44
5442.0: 31.86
